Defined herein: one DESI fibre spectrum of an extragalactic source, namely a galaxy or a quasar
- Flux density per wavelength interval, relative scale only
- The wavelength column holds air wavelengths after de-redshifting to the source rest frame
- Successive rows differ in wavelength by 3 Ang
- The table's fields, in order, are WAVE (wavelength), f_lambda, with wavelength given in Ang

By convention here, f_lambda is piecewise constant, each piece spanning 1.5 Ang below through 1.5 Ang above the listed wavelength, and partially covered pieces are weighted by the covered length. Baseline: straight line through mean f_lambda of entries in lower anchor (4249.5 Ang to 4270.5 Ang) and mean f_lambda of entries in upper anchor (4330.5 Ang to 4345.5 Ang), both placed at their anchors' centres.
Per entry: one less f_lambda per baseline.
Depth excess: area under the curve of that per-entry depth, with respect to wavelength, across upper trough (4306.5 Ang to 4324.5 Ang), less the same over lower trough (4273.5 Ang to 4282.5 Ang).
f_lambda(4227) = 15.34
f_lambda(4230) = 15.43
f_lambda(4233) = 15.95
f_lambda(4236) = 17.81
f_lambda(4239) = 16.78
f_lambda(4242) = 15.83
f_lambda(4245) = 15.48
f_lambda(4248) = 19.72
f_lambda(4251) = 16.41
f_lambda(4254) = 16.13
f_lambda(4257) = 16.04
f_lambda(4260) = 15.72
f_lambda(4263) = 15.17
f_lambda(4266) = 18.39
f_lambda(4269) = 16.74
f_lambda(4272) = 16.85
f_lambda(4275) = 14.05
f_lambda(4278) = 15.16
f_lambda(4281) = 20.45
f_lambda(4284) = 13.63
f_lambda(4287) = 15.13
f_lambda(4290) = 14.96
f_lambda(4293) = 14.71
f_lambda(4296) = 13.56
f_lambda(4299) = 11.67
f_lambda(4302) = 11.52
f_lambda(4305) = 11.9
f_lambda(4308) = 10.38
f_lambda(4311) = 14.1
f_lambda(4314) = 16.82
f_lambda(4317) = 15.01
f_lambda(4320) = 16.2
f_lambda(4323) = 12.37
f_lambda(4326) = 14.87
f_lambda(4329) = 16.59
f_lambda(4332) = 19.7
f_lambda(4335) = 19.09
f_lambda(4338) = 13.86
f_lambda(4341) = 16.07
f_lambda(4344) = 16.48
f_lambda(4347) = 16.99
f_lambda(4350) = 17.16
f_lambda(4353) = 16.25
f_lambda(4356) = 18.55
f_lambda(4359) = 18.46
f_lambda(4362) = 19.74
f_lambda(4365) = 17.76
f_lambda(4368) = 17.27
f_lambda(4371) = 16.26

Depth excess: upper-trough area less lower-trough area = 2.9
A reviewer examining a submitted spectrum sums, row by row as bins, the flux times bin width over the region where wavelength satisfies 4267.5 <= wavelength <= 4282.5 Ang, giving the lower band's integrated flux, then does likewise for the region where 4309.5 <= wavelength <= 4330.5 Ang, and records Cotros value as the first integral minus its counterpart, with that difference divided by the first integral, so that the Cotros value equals -0.27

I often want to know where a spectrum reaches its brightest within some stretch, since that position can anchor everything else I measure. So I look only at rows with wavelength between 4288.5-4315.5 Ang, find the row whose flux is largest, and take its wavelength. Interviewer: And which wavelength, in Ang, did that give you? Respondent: 4314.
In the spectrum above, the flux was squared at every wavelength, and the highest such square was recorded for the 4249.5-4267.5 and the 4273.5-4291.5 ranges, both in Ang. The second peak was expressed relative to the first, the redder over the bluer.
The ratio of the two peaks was 1.2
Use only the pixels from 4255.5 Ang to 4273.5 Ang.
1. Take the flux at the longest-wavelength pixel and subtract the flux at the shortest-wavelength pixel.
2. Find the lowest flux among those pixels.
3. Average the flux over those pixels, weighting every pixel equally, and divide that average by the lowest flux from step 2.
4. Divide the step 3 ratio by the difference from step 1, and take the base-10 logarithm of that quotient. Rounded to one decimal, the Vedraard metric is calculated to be 0.1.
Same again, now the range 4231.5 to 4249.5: -0.5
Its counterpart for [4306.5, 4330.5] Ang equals -0.6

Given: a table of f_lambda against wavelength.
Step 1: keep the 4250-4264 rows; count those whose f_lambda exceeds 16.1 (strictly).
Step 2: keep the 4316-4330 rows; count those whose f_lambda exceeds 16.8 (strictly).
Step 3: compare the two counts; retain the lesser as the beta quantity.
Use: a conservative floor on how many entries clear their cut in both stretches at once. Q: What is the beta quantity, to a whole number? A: 0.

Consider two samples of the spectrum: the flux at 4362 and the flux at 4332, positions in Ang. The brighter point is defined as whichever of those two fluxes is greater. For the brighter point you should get 19.7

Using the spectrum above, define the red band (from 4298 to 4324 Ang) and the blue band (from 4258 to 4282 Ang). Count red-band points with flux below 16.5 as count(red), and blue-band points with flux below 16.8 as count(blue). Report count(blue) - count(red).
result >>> -3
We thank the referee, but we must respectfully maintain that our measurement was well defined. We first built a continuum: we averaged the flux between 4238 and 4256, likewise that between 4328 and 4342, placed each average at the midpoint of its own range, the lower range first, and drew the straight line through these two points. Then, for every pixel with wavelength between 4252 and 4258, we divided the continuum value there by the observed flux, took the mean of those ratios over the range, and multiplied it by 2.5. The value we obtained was 2.60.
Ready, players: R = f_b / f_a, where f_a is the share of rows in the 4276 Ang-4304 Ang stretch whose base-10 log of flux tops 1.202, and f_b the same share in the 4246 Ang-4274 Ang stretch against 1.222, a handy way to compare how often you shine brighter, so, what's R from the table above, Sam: 4.00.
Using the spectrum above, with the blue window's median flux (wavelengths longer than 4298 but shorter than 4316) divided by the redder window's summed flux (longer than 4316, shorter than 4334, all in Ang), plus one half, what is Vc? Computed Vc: 0.62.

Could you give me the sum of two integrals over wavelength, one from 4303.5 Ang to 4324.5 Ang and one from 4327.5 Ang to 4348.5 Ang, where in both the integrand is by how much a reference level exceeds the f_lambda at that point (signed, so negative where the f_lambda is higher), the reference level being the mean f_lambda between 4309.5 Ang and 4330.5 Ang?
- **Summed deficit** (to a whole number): -11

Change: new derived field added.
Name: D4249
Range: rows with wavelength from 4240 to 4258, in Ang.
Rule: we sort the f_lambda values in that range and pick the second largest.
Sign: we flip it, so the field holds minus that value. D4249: -16.4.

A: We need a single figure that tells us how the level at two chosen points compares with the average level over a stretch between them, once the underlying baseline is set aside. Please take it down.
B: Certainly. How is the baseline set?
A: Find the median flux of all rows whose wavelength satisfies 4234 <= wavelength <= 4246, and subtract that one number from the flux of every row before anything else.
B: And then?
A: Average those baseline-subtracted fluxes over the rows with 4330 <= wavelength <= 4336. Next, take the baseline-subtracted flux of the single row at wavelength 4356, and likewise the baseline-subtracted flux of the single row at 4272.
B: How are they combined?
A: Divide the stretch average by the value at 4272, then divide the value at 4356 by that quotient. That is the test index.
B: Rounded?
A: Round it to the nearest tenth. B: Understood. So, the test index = 0.4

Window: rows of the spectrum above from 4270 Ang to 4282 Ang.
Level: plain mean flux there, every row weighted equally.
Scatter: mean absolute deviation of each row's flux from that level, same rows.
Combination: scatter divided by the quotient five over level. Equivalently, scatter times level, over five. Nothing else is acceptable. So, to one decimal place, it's 6.7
